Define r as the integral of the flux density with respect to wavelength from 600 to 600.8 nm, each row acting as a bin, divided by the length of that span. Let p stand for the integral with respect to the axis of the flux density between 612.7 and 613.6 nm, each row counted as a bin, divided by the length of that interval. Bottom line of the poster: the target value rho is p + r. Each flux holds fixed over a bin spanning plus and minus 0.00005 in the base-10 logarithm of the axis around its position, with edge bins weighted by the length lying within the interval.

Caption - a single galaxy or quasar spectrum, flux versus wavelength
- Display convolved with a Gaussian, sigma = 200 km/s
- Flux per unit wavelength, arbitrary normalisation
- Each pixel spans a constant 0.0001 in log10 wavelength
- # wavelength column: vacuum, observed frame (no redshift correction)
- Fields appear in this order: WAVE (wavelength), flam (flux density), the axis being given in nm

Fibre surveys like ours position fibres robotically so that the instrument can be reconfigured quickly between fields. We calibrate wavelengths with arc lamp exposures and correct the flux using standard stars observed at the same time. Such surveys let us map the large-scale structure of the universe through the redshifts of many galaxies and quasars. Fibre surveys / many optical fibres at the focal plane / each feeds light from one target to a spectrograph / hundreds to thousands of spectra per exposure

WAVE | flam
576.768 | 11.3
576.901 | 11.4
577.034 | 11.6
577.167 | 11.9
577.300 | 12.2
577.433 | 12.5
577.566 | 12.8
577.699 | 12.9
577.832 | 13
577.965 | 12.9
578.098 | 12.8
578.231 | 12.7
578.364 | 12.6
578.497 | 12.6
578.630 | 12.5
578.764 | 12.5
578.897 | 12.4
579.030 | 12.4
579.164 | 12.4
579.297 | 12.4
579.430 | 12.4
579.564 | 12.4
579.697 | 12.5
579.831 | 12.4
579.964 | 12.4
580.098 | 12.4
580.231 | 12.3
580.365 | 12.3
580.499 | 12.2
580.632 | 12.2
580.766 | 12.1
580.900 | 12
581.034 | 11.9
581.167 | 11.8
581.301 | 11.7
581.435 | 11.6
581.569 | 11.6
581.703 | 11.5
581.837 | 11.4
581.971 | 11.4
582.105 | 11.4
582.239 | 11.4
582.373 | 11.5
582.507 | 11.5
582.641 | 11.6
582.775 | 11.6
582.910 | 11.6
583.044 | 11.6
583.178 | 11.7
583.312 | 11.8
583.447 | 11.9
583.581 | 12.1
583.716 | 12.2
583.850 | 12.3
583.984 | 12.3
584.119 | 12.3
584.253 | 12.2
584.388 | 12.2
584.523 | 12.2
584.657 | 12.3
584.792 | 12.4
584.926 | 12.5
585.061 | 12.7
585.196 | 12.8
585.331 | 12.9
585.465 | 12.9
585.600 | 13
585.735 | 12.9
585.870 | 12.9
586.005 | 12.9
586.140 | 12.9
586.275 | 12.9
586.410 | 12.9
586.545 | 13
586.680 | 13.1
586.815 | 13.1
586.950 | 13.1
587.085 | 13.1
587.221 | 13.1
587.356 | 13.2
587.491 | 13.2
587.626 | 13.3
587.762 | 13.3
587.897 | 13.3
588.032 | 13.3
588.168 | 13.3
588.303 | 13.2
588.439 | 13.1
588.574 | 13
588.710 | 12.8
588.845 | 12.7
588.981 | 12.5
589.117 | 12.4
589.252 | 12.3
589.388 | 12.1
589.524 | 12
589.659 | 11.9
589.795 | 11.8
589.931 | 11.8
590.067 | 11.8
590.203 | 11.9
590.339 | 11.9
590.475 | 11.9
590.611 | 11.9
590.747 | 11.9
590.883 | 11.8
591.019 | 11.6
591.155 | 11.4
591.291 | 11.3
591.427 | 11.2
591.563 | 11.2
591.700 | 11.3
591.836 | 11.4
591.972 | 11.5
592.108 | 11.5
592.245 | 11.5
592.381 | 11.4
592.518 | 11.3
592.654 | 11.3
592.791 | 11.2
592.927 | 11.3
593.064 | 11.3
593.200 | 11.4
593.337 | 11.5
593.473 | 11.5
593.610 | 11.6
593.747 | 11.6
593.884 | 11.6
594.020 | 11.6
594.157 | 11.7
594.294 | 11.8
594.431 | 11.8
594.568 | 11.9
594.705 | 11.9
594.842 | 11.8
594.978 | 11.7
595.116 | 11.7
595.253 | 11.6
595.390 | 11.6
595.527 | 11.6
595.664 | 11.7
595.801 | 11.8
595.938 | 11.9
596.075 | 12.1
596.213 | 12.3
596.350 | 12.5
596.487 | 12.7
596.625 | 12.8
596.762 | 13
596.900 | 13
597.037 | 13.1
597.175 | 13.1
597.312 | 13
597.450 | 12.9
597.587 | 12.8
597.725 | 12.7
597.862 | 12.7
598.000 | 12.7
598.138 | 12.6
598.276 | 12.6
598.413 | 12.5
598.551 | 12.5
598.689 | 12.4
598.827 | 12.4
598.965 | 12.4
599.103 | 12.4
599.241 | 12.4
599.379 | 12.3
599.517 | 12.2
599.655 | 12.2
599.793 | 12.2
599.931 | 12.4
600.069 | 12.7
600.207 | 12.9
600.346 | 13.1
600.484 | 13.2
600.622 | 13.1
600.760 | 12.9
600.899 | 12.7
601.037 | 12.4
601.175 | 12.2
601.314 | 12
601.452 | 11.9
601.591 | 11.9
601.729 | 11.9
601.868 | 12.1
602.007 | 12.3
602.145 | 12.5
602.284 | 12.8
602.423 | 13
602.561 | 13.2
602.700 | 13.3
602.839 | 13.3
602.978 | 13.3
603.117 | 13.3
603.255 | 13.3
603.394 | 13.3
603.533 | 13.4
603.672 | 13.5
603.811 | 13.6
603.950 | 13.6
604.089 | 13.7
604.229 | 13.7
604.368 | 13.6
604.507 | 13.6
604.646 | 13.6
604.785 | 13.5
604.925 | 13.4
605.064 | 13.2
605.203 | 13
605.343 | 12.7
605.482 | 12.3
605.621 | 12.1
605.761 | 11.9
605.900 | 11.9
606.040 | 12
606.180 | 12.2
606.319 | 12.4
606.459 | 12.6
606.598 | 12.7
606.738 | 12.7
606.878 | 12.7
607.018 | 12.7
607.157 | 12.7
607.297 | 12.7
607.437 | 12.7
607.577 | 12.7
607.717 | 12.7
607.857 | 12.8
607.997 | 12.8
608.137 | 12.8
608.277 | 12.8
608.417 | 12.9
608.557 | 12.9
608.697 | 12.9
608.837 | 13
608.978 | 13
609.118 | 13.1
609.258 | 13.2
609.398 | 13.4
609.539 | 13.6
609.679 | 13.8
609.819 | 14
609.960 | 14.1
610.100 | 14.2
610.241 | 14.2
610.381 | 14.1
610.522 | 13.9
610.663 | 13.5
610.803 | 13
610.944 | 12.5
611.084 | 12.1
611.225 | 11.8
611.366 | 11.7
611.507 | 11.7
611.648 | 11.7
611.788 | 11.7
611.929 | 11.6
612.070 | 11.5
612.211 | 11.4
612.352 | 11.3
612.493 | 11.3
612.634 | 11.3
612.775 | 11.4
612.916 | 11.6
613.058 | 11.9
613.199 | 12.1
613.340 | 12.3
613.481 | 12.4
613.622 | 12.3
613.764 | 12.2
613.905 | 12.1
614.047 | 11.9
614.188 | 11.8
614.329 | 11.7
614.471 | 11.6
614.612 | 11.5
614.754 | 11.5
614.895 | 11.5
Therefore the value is 25.0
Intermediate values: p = 12.0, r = 13.0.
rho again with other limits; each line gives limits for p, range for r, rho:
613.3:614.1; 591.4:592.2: 23.6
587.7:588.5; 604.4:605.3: 26.6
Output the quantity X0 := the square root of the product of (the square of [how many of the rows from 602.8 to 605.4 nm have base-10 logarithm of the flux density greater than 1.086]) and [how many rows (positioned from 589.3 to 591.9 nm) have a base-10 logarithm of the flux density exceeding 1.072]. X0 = 54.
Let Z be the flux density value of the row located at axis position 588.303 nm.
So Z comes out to 13.2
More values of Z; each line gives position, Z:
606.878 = 12.7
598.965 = 12.4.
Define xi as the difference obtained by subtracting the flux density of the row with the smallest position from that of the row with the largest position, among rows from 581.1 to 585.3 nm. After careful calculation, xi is 1.0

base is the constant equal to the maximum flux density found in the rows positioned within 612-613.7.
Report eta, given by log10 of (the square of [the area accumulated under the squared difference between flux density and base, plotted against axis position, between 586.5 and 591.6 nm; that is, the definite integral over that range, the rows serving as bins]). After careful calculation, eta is 0.8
